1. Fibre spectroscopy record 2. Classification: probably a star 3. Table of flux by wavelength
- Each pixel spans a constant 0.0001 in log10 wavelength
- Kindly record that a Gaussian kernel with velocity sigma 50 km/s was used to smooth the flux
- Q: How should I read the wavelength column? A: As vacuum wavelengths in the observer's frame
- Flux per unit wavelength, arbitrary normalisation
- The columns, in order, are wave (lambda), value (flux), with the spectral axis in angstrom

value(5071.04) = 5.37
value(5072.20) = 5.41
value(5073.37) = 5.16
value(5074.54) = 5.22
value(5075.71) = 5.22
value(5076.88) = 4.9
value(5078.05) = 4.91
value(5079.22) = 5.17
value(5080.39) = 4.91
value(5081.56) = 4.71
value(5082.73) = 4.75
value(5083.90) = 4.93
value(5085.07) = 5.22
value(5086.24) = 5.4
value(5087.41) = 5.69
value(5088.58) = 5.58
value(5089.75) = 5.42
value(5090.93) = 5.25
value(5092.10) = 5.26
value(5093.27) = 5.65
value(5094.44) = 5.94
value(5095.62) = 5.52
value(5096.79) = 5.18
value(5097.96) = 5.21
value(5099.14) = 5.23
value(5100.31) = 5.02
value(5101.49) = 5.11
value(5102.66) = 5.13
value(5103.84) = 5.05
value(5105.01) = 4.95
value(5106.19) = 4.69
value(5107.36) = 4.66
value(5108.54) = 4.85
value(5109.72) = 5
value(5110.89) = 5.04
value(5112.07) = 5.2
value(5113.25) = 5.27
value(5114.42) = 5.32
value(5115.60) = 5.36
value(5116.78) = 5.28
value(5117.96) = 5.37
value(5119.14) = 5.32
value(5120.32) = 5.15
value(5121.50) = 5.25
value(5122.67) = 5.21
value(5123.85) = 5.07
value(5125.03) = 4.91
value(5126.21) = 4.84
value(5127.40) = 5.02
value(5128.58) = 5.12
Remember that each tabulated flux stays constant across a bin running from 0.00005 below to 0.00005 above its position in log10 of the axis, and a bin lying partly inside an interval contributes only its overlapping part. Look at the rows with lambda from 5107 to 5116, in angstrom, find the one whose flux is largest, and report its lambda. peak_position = 5115.60 angstrom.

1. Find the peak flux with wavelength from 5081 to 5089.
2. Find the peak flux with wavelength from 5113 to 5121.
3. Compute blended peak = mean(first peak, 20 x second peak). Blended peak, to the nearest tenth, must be 56.5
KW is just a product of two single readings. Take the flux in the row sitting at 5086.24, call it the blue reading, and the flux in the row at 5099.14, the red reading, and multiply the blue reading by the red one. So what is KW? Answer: 28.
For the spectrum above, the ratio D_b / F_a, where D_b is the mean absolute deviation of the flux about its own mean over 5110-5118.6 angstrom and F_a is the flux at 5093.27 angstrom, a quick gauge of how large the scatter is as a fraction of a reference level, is 0.014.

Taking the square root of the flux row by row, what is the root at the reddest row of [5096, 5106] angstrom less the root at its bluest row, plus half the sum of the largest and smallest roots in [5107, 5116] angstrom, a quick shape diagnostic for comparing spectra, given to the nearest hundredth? 2.19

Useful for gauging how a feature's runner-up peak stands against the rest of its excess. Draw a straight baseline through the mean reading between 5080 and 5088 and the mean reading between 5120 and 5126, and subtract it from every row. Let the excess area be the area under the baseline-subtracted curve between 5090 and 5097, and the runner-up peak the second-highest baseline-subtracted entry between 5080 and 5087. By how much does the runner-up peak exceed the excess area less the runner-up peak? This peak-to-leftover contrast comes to -2.4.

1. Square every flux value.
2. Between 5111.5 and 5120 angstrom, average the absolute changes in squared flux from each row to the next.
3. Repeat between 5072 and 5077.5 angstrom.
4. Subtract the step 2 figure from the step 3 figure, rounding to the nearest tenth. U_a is 1.0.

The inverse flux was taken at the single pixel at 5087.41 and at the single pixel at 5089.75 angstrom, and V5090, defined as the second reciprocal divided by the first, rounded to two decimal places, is 1.05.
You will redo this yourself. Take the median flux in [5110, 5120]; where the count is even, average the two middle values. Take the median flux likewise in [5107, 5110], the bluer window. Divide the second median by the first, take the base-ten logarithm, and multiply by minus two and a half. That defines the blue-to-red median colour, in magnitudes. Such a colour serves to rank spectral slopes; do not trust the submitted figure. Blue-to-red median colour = 0.10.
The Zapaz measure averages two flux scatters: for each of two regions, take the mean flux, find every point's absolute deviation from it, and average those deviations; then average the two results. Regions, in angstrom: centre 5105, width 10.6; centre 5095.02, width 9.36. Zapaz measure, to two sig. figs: 0.18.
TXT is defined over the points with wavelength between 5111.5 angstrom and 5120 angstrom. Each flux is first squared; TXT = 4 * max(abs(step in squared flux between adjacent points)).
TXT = 3.8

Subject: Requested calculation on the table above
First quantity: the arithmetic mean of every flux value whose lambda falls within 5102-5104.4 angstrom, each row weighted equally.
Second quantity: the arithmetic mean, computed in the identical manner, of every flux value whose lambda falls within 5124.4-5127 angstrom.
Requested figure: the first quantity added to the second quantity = 10.0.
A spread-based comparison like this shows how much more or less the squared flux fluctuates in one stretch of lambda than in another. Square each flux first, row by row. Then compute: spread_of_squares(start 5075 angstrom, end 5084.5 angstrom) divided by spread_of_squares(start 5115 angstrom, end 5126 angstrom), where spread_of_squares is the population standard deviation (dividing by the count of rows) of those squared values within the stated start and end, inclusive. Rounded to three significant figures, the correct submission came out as 1.14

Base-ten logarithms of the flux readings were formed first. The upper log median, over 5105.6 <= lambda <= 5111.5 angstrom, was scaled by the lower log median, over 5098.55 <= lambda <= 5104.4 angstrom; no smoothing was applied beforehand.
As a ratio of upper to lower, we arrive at 0.97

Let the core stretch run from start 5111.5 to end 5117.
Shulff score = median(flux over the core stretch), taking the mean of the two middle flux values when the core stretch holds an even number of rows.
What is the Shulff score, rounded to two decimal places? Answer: 5.28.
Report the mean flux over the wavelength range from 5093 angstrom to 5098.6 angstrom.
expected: 5.5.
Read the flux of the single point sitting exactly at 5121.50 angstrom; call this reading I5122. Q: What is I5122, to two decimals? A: 5.25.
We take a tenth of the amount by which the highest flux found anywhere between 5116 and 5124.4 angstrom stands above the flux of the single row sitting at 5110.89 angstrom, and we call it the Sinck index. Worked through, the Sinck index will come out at 0.03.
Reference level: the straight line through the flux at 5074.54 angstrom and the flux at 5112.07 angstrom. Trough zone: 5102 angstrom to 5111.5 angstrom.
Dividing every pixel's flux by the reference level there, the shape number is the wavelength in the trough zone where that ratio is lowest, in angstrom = 5107.36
